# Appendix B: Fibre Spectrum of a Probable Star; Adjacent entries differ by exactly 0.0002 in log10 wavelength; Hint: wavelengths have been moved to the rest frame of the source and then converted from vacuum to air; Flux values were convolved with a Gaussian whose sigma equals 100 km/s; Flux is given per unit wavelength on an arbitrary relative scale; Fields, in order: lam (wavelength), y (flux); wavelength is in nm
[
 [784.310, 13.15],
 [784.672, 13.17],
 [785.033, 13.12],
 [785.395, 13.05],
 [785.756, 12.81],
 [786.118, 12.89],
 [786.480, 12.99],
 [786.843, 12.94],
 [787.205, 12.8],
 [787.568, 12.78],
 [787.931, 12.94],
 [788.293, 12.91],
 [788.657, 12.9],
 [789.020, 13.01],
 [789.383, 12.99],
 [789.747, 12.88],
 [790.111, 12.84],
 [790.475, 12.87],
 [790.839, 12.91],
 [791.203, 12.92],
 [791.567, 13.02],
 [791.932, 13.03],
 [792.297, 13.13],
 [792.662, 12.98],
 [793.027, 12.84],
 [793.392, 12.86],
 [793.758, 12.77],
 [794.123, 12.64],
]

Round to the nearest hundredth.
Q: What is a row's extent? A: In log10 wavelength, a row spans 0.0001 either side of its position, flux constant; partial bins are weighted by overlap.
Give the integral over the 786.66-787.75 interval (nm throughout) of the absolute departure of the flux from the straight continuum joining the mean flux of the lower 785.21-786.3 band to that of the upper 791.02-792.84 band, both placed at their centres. 0.11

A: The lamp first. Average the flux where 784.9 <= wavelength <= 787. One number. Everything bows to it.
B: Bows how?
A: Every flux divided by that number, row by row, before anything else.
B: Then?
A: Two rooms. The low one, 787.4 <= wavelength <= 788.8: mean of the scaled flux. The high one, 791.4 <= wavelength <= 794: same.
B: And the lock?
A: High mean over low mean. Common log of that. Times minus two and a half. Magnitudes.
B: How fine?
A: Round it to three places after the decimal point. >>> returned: -0.005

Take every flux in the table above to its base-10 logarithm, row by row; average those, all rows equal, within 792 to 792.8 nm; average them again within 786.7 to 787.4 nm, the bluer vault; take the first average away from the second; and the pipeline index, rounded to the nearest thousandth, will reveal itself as -0.006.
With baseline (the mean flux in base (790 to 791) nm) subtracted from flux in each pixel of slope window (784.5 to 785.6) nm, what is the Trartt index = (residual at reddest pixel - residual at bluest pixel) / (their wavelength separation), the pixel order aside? -0.17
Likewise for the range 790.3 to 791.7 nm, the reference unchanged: 0.14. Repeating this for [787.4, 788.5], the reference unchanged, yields 0.18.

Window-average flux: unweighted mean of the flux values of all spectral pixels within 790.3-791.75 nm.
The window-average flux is 12.93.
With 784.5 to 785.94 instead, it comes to 13.04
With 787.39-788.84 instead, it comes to 12.88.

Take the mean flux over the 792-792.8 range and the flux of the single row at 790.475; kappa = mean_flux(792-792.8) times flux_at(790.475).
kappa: 168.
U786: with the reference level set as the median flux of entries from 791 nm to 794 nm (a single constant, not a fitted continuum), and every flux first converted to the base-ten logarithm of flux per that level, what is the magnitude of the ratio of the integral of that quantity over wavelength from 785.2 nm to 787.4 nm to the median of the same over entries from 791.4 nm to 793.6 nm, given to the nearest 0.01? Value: 1.61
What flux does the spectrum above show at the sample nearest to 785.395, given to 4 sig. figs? 13.05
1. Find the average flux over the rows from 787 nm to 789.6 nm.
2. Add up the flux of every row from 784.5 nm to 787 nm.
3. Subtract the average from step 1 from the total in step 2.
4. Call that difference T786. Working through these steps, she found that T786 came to 78.1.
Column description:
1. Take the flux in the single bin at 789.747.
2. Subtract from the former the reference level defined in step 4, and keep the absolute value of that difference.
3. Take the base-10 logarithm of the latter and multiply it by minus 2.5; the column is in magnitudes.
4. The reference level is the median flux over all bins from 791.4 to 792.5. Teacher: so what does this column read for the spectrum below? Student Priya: 2.06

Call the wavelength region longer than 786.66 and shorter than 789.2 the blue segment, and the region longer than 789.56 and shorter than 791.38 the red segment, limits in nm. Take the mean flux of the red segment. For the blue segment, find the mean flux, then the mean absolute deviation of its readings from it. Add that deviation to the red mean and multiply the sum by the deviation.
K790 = 0.79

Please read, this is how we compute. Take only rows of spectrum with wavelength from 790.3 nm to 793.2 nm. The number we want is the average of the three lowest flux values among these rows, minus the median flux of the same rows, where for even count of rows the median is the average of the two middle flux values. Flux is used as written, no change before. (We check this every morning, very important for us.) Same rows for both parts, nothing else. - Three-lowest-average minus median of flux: -0.077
